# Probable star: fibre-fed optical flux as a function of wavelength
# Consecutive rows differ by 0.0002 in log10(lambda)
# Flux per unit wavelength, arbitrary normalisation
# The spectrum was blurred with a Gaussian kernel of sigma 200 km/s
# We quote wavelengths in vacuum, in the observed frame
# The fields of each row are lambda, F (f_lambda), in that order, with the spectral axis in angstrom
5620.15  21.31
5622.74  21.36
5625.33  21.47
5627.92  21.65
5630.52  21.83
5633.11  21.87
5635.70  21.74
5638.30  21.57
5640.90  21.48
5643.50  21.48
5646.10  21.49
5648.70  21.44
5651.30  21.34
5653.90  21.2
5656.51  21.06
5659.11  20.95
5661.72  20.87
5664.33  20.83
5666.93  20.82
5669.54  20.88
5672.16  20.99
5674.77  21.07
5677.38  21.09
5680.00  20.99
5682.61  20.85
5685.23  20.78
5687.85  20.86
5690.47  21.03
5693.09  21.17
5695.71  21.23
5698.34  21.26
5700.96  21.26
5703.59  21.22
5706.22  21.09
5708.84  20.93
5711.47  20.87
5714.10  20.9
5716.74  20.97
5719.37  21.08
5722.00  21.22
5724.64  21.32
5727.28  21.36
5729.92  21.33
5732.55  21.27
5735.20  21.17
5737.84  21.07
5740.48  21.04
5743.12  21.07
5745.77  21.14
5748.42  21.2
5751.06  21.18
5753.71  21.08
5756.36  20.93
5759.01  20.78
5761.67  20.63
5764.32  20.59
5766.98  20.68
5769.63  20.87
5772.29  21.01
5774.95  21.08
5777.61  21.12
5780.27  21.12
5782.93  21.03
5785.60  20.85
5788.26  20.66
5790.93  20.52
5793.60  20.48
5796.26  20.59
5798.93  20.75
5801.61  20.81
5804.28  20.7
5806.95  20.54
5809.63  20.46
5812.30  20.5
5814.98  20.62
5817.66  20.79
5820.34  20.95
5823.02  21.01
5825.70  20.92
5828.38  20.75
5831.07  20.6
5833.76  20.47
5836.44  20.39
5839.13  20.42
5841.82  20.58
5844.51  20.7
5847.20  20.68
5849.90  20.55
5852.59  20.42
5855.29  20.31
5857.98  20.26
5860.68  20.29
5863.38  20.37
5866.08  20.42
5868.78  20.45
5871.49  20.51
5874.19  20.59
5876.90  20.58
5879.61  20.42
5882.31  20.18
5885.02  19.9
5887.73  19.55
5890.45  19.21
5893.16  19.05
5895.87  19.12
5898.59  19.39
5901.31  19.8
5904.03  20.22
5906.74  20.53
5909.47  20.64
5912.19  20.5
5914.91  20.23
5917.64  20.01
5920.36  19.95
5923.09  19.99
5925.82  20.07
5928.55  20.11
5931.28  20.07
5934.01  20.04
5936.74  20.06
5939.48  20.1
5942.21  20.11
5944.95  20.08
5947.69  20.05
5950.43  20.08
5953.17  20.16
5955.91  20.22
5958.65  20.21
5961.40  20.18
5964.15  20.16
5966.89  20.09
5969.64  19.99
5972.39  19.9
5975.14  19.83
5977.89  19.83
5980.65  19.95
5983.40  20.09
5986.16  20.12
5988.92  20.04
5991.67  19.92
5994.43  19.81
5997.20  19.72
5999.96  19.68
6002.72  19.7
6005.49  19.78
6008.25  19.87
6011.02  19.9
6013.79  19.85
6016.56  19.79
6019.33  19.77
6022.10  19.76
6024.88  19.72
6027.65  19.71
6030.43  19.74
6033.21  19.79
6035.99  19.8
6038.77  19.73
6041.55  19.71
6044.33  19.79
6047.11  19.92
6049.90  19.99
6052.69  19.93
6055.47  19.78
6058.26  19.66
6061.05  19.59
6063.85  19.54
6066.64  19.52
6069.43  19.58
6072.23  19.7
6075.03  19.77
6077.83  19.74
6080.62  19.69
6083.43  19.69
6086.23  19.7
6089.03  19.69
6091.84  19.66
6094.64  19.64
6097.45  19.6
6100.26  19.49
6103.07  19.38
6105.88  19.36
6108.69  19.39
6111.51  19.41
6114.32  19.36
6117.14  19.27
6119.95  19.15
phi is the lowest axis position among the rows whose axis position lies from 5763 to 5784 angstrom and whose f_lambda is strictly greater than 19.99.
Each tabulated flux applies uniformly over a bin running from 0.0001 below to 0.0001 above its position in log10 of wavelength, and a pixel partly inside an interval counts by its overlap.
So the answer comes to 5764.32 angstrom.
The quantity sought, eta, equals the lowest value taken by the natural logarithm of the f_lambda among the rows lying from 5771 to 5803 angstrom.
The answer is 3.02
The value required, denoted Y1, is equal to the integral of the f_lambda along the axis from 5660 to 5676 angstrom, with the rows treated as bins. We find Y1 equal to 335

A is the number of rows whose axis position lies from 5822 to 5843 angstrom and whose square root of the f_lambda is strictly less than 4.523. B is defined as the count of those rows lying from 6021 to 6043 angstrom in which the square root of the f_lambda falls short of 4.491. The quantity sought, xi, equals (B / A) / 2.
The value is 2.0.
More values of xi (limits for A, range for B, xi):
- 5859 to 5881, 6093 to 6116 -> 0.8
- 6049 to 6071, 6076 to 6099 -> 0.5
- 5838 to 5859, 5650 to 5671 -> 0.0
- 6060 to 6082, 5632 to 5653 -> 0.0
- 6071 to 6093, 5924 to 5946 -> 0.5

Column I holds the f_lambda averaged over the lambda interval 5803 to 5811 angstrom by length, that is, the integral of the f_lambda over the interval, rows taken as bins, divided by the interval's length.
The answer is 20.6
